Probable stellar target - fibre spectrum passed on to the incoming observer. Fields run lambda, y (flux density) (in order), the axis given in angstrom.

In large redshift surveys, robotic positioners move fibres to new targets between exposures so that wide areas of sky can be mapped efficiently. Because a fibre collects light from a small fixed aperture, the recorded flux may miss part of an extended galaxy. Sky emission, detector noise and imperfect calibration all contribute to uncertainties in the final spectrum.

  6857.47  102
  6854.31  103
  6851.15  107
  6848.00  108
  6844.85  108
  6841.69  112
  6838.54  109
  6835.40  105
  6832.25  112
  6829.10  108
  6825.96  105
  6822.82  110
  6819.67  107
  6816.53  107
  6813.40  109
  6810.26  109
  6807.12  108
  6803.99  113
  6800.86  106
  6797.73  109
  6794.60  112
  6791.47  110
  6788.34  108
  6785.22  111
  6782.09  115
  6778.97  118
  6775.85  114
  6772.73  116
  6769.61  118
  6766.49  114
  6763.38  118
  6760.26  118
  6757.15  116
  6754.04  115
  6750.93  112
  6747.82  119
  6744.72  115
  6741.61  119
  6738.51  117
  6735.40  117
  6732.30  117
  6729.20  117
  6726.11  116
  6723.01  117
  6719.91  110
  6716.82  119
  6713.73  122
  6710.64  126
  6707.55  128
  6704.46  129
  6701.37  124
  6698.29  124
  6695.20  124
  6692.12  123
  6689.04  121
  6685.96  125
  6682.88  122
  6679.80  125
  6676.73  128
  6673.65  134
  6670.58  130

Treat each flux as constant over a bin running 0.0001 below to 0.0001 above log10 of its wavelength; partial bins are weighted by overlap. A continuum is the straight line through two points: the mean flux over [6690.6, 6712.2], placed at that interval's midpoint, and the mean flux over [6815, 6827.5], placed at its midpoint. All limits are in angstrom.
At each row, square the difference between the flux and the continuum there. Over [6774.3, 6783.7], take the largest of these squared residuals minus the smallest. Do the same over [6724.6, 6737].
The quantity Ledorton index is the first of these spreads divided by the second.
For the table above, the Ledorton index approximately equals 0.9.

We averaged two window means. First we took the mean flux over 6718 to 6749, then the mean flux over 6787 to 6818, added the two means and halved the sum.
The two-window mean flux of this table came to 113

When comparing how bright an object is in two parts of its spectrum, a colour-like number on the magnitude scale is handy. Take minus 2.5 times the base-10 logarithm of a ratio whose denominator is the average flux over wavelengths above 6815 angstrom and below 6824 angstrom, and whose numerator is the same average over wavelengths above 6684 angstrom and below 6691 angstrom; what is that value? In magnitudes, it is -0.14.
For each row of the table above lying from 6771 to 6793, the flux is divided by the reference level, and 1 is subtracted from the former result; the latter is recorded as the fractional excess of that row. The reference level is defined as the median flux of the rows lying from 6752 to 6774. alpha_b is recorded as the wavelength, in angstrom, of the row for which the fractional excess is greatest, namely 6778.97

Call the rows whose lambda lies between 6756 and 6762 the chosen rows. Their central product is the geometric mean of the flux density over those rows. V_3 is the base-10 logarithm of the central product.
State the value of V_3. 2.07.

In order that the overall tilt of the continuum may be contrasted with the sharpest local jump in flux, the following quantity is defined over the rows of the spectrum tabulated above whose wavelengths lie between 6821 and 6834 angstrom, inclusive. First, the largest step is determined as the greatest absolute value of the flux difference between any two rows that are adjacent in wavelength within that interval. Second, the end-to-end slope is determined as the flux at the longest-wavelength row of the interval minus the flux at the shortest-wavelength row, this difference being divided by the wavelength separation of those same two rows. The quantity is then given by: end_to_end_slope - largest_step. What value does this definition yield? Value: -4.8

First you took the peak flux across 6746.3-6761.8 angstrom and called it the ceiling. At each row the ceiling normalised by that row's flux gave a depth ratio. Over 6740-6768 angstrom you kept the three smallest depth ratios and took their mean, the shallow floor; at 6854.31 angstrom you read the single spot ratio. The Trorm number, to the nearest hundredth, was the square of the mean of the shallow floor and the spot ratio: 1.16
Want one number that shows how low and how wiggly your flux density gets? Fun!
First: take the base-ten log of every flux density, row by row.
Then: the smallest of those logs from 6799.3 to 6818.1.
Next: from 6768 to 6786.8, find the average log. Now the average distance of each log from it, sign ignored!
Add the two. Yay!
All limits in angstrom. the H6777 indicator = 2.03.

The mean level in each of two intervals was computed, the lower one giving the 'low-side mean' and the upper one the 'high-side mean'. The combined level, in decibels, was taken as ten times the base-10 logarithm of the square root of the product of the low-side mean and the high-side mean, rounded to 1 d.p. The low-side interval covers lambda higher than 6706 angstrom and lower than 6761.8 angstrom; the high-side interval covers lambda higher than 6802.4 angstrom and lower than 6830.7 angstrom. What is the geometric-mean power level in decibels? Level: 20.5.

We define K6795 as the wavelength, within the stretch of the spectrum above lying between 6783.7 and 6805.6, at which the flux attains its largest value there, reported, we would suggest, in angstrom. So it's 6803.99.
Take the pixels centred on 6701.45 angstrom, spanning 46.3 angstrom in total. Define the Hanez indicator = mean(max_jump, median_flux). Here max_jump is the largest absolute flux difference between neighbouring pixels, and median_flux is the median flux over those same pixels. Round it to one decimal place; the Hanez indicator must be 66.5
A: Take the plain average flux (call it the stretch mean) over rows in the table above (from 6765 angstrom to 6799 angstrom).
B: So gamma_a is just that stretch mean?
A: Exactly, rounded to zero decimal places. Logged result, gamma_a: 113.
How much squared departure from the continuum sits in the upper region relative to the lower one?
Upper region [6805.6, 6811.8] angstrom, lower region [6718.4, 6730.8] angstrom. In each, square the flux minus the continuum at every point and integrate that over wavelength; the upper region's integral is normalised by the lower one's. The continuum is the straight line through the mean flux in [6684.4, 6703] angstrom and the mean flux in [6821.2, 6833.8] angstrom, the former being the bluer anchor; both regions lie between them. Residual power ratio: 0.08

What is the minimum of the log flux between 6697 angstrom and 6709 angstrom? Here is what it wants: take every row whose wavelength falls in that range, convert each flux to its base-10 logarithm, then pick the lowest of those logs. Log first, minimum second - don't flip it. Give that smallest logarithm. 2.09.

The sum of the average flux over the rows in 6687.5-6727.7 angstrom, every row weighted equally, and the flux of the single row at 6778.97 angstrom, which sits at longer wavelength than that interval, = 240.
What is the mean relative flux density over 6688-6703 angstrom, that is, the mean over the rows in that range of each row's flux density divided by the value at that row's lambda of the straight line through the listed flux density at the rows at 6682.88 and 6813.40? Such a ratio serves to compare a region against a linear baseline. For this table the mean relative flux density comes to 1.02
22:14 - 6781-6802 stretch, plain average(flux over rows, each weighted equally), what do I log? 110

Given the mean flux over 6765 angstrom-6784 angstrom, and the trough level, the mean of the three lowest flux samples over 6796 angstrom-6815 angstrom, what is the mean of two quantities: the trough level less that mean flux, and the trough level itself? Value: 49.8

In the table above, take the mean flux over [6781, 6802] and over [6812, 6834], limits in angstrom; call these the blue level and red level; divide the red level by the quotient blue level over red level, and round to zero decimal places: 106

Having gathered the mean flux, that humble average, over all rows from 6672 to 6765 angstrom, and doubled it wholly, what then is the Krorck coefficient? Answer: 241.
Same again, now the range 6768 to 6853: 220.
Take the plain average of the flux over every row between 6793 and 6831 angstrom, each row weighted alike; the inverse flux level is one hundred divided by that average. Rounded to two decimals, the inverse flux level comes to 0.92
